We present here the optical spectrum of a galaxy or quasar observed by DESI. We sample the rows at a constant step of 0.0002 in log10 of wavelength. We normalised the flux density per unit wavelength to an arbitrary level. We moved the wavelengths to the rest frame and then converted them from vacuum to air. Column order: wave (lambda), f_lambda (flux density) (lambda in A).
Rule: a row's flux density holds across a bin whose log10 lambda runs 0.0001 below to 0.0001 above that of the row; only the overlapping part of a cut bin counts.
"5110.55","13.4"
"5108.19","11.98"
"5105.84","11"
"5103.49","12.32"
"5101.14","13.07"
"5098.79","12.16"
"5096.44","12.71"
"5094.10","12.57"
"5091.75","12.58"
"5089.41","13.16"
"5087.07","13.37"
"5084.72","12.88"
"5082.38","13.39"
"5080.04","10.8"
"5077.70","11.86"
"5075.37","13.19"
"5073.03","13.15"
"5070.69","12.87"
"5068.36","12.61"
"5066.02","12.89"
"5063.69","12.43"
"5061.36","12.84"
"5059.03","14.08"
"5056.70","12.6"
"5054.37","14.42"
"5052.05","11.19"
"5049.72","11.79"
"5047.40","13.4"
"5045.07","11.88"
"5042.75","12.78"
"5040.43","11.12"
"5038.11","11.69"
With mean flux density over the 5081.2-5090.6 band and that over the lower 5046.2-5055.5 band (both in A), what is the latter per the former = 0.96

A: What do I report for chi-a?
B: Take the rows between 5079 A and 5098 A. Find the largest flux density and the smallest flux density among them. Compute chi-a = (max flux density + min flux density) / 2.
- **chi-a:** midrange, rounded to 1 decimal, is 12.1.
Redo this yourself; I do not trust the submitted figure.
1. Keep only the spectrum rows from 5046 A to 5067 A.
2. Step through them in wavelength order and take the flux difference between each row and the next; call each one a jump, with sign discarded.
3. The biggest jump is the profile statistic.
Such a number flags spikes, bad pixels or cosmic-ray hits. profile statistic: 3.2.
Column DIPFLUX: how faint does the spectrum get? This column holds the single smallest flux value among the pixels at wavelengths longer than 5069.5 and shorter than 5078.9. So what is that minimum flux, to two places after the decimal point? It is 11.86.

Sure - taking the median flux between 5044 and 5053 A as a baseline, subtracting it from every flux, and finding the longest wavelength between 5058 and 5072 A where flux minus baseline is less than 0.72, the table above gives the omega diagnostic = 5063.69 A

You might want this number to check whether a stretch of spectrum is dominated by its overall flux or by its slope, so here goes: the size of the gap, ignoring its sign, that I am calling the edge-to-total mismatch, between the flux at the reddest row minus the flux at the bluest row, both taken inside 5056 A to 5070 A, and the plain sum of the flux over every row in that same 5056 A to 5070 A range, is 77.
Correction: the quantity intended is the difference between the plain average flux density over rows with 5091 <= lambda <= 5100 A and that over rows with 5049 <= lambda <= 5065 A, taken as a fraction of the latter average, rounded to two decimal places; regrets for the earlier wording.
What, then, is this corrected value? -0.02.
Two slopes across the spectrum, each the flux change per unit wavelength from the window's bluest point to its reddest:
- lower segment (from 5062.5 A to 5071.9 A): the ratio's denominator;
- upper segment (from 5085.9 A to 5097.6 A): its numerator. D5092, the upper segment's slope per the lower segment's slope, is -1.1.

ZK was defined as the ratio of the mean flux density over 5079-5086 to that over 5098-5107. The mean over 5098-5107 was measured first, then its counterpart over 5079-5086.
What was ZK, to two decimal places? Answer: 1.02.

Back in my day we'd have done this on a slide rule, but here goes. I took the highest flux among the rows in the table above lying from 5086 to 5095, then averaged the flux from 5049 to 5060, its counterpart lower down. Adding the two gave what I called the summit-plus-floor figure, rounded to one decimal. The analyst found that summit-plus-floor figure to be 26.2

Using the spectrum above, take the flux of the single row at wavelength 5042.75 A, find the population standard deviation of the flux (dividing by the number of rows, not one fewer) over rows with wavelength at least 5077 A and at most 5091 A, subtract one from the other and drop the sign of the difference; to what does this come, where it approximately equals 11.83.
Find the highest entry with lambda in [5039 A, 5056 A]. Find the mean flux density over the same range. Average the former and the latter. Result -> 13.4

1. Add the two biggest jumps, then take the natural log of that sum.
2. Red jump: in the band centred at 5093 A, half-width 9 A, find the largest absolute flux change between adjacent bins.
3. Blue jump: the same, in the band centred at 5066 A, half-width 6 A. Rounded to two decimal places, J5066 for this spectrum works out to 0.31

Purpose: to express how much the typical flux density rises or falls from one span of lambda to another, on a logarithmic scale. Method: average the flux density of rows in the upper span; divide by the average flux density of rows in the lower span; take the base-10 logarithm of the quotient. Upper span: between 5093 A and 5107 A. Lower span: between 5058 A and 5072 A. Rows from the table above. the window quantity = -0.022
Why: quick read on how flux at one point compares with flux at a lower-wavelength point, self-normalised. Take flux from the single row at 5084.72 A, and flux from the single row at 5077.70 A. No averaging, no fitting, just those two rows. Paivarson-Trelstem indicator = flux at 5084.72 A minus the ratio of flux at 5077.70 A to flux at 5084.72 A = 11.96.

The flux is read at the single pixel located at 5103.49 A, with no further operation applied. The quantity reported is 12.32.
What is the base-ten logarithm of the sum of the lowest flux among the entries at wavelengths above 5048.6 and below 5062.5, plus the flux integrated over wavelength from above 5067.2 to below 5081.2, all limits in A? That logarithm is 2.27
